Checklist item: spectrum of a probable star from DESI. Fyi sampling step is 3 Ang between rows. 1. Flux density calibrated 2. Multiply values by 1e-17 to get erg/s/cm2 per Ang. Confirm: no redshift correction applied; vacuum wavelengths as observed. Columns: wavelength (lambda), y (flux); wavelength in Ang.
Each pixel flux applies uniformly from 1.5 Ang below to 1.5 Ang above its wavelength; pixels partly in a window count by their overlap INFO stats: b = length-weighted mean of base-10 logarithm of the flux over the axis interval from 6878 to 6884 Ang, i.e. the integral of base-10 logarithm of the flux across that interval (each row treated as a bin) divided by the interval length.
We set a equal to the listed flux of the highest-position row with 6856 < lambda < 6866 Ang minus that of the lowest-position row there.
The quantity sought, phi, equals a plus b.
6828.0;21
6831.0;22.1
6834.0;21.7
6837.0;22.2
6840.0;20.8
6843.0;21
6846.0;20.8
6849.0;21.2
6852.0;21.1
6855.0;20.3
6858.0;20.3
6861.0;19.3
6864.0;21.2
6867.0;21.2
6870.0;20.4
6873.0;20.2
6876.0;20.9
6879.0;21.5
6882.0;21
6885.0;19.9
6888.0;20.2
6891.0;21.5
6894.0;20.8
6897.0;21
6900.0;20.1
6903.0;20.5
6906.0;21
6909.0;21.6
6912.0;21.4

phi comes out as 2.2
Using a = 0.9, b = 1.325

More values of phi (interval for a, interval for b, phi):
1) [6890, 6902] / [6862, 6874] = -0.1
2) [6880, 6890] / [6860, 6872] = 0.5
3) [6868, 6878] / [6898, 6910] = 1.8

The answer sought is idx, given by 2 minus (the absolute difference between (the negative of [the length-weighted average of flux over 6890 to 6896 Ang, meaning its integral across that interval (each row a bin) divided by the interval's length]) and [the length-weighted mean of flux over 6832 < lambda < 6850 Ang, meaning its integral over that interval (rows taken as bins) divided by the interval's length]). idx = -40.4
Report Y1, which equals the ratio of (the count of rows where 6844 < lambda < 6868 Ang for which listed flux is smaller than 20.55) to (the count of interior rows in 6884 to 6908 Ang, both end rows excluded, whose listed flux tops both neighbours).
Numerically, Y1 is 1.5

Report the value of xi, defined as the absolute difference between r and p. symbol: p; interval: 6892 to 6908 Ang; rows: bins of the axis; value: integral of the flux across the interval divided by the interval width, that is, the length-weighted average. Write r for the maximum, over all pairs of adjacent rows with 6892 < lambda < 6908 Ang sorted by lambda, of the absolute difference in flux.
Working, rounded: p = 20.7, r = 0.90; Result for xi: 19.8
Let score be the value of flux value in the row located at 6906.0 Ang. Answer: 21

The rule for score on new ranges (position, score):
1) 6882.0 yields 21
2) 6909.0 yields 21.6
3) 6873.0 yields 20.2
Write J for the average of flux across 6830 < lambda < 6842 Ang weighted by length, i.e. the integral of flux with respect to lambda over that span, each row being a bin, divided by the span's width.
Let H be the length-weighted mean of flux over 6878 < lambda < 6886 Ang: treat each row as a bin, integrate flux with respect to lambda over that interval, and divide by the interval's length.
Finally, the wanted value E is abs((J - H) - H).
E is 20.0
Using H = 20.8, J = 21.7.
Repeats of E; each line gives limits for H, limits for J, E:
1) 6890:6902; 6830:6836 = 19.7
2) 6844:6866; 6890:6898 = 20.2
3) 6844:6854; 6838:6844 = 21.0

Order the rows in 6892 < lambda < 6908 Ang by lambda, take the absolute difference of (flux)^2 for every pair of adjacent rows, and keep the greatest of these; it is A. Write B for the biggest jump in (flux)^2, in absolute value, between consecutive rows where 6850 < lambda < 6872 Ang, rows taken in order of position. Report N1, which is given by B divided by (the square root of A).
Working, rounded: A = 37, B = 77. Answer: 12.7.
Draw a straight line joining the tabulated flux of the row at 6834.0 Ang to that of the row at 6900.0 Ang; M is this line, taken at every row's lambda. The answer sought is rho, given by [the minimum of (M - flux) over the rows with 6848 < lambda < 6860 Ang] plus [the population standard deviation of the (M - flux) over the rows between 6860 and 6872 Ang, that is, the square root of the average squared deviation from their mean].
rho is 1.0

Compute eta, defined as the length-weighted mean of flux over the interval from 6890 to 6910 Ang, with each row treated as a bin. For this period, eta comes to 20.9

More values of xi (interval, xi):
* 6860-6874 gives 18.6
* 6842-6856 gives 20.1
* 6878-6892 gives 19.5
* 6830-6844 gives 20.2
